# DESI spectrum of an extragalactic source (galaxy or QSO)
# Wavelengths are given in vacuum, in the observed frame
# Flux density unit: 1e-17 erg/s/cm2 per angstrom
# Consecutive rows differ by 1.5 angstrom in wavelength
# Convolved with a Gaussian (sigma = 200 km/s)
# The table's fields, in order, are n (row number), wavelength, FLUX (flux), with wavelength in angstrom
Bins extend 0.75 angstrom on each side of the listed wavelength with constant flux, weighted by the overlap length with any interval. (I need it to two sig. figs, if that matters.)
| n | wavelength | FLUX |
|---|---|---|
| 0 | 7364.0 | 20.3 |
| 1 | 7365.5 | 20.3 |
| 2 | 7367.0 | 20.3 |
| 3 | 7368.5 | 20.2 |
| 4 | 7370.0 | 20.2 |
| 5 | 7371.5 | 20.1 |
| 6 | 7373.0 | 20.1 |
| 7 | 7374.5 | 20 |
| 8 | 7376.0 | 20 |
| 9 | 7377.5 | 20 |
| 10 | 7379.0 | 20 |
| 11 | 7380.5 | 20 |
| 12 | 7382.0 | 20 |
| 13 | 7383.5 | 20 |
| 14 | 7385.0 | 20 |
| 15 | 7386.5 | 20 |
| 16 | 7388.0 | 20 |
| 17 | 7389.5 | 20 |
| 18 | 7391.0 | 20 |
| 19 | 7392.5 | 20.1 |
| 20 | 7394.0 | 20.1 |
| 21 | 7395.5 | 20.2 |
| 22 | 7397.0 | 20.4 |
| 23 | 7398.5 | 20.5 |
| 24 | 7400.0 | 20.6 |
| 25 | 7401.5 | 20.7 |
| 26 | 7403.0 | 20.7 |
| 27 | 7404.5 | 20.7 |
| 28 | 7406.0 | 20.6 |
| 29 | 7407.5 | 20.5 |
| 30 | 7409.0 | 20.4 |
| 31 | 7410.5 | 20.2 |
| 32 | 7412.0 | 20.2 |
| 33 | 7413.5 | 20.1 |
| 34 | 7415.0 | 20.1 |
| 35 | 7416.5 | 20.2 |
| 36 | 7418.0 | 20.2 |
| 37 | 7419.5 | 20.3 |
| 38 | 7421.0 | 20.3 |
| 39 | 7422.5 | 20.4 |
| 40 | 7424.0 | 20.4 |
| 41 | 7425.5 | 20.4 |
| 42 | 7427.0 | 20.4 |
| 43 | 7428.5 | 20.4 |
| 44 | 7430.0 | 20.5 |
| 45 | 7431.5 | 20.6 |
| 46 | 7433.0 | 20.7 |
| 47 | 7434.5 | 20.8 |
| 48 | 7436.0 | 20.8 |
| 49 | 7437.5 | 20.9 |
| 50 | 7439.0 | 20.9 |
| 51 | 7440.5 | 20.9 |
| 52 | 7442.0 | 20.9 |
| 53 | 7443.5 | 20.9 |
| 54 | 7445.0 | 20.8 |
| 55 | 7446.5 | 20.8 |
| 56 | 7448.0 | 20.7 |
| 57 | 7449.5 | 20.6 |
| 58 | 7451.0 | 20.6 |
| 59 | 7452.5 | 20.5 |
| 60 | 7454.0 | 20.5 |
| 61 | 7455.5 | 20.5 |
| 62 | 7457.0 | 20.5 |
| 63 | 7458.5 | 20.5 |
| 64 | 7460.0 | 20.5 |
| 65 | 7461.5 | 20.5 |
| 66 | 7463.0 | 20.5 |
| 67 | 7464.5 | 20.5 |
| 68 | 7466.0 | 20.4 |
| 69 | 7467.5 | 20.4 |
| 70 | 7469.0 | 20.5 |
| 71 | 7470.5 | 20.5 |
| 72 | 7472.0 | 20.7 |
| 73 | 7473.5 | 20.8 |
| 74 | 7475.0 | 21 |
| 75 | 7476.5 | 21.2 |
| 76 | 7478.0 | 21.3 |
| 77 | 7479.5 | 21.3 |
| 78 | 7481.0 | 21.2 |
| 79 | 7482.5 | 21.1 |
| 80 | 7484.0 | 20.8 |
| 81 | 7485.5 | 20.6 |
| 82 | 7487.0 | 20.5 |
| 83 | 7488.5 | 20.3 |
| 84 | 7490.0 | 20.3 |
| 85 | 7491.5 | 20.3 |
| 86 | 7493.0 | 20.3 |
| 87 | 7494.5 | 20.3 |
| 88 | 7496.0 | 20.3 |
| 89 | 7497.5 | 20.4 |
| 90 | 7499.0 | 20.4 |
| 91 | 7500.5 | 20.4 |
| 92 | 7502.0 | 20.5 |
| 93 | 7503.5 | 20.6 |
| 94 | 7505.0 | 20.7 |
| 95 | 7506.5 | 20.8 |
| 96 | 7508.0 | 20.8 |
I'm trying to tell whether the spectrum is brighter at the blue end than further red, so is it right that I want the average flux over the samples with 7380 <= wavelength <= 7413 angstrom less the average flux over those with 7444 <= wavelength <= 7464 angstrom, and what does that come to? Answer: -0.31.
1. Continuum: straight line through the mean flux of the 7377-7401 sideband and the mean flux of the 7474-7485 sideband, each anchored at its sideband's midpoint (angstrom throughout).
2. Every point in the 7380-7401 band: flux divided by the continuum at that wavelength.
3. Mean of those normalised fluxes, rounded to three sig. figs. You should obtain 1.00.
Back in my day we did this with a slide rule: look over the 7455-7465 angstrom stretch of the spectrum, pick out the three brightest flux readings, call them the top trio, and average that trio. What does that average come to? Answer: 20.5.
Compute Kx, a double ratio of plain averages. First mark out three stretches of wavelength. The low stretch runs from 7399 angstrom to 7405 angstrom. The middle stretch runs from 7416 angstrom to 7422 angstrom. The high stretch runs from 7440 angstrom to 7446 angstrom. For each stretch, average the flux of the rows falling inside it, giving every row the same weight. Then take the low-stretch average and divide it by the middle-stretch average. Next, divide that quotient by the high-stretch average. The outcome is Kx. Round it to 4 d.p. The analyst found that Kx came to 0.0489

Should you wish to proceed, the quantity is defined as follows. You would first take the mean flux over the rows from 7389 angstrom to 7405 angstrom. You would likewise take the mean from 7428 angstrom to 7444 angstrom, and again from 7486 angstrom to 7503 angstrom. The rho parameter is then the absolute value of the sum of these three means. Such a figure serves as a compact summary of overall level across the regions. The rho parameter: 61.5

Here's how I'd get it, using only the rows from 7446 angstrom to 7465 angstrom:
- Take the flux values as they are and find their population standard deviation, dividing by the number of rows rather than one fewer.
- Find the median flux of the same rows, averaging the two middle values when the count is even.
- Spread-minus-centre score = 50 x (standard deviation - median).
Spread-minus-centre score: -1020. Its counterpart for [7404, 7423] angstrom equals -1006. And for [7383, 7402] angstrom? -993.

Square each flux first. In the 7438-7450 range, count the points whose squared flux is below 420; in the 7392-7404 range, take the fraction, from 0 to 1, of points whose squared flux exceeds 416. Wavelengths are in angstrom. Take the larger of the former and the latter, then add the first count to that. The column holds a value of 1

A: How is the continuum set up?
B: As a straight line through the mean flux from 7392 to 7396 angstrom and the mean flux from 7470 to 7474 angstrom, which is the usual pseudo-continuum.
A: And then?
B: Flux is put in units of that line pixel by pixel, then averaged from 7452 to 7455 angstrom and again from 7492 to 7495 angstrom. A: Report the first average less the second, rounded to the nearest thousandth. 0.023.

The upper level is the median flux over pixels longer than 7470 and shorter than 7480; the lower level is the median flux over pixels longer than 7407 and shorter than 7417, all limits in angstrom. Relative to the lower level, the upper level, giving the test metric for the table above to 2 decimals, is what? 1.04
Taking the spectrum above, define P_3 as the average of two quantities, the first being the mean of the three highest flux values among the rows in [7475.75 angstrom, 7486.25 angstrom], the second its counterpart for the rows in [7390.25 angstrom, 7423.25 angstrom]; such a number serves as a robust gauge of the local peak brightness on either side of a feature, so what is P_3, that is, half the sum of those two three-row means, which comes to 21.0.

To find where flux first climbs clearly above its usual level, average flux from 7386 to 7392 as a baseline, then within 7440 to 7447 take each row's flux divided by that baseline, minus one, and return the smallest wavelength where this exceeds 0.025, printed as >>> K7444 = 7440.5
